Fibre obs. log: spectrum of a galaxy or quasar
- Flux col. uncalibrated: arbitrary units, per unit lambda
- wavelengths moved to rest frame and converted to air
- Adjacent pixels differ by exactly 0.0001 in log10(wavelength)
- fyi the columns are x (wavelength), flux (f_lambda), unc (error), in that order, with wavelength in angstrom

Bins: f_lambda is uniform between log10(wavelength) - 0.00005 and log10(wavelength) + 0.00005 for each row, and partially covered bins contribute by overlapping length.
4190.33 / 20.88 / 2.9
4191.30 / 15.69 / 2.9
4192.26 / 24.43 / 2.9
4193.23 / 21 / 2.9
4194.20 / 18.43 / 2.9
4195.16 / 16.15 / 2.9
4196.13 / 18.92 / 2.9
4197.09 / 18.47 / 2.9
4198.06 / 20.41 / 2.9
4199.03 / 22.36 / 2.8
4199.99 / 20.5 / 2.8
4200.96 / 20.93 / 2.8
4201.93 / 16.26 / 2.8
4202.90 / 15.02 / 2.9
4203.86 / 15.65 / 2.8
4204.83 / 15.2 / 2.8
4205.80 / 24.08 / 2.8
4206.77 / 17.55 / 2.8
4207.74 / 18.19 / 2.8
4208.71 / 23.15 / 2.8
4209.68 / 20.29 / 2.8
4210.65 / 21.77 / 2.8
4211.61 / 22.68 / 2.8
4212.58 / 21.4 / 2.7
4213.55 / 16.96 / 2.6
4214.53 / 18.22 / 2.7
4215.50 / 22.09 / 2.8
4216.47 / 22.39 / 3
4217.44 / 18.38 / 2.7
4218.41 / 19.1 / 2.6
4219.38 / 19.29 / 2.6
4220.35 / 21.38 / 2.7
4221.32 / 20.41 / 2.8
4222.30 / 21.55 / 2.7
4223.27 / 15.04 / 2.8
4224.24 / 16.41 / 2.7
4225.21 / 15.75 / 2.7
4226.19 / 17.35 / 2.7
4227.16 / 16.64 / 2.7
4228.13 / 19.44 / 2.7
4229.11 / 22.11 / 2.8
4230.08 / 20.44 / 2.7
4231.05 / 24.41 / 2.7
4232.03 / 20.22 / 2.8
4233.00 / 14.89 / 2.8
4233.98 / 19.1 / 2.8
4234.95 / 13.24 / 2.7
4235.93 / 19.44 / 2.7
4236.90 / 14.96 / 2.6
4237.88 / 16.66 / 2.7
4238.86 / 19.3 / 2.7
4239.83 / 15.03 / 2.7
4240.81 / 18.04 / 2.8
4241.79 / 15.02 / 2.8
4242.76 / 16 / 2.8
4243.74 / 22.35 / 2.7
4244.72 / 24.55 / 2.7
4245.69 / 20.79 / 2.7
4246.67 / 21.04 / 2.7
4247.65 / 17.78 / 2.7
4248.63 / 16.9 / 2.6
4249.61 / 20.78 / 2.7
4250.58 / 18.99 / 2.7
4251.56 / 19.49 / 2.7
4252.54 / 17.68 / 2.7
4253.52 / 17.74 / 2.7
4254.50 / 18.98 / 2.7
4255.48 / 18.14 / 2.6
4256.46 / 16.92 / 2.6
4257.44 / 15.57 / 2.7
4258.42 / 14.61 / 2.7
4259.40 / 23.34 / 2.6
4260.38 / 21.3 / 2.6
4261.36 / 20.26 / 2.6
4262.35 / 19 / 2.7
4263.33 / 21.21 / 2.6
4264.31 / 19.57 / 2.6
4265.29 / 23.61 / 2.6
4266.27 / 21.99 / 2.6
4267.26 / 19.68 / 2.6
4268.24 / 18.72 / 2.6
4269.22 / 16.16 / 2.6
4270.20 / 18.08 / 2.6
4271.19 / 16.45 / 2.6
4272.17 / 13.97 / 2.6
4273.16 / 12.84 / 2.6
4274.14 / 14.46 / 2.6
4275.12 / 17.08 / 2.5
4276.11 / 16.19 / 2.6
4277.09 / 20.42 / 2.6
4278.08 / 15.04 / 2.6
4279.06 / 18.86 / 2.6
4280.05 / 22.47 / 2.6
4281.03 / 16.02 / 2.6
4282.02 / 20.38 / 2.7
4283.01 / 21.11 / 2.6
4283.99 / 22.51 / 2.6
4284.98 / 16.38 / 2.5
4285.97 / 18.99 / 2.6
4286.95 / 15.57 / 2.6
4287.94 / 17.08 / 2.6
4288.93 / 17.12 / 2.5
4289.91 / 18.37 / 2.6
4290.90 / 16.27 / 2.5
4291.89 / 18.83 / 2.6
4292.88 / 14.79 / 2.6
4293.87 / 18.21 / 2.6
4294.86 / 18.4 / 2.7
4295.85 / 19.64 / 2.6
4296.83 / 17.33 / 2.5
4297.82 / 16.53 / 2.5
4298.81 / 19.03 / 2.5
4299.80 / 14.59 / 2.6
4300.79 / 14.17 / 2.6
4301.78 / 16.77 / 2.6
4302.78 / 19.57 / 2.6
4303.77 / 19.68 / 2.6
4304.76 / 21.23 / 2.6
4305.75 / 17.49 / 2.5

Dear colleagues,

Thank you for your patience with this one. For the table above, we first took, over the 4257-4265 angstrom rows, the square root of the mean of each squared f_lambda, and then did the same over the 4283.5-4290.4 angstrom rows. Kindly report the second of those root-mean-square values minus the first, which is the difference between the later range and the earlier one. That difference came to -1.4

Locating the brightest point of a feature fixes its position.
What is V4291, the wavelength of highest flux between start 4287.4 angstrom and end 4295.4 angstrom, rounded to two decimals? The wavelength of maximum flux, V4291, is 4291.89 angstrom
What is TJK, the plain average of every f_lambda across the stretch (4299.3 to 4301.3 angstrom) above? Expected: 14.4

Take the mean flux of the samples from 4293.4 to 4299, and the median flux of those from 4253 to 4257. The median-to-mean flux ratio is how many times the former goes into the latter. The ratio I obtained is 0.99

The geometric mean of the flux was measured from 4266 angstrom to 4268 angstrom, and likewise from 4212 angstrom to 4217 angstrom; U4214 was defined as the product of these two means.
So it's 418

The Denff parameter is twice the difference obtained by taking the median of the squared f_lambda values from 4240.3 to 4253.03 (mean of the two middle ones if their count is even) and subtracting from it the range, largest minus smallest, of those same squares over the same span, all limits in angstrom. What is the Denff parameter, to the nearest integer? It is -33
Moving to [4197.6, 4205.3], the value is 132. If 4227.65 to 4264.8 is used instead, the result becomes -129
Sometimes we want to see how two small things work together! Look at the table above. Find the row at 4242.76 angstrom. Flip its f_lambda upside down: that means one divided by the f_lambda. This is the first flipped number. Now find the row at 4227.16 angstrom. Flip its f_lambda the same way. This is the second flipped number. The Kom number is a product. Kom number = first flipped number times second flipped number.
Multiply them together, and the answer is 0.0038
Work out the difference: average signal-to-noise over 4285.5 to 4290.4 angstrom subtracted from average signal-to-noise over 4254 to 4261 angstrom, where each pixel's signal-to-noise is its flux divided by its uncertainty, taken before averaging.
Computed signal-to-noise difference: 0.2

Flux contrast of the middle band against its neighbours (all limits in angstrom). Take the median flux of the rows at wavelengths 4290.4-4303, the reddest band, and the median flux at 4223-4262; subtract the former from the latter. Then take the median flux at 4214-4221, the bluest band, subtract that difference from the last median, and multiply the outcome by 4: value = 74.1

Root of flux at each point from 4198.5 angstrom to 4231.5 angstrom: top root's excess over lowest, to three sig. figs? 1.07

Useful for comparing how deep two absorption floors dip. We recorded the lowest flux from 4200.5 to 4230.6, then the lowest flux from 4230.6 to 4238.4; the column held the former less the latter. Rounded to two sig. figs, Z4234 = 1.8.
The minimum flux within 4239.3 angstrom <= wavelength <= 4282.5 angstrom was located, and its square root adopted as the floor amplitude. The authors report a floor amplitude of 3.58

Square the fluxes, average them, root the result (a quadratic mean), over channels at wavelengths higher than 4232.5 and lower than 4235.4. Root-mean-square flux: 16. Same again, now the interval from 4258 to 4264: 20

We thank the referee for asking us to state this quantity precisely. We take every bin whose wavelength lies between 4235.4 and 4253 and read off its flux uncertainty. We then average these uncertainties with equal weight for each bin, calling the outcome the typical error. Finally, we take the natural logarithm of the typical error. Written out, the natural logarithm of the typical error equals 1.00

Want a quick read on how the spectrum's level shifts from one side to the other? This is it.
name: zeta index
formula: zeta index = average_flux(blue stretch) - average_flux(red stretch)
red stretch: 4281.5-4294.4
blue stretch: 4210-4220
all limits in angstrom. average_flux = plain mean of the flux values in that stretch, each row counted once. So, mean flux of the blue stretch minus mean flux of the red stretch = 2.1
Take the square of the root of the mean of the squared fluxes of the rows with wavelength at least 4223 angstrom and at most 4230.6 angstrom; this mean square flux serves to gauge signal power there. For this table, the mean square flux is 326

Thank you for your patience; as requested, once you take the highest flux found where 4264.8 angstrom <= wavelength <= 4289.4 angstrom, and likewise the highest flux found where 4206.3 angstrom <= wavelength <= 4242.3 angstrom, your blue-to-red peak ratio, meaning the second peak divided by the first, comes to 1.034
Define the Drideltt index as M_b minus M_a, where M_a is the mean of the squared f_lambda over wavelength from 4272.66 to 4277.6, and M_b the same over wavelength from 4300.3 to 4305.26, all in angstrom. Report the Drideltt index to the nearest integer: 72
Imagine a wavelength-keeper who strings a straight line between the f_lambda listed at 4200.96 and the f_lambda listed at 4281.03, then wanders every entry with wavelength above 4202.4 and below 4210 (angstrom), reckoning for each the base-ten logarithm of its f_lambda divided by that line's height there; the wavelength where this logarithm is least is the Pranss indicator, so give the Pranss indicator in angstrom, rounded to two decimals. 4202.90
